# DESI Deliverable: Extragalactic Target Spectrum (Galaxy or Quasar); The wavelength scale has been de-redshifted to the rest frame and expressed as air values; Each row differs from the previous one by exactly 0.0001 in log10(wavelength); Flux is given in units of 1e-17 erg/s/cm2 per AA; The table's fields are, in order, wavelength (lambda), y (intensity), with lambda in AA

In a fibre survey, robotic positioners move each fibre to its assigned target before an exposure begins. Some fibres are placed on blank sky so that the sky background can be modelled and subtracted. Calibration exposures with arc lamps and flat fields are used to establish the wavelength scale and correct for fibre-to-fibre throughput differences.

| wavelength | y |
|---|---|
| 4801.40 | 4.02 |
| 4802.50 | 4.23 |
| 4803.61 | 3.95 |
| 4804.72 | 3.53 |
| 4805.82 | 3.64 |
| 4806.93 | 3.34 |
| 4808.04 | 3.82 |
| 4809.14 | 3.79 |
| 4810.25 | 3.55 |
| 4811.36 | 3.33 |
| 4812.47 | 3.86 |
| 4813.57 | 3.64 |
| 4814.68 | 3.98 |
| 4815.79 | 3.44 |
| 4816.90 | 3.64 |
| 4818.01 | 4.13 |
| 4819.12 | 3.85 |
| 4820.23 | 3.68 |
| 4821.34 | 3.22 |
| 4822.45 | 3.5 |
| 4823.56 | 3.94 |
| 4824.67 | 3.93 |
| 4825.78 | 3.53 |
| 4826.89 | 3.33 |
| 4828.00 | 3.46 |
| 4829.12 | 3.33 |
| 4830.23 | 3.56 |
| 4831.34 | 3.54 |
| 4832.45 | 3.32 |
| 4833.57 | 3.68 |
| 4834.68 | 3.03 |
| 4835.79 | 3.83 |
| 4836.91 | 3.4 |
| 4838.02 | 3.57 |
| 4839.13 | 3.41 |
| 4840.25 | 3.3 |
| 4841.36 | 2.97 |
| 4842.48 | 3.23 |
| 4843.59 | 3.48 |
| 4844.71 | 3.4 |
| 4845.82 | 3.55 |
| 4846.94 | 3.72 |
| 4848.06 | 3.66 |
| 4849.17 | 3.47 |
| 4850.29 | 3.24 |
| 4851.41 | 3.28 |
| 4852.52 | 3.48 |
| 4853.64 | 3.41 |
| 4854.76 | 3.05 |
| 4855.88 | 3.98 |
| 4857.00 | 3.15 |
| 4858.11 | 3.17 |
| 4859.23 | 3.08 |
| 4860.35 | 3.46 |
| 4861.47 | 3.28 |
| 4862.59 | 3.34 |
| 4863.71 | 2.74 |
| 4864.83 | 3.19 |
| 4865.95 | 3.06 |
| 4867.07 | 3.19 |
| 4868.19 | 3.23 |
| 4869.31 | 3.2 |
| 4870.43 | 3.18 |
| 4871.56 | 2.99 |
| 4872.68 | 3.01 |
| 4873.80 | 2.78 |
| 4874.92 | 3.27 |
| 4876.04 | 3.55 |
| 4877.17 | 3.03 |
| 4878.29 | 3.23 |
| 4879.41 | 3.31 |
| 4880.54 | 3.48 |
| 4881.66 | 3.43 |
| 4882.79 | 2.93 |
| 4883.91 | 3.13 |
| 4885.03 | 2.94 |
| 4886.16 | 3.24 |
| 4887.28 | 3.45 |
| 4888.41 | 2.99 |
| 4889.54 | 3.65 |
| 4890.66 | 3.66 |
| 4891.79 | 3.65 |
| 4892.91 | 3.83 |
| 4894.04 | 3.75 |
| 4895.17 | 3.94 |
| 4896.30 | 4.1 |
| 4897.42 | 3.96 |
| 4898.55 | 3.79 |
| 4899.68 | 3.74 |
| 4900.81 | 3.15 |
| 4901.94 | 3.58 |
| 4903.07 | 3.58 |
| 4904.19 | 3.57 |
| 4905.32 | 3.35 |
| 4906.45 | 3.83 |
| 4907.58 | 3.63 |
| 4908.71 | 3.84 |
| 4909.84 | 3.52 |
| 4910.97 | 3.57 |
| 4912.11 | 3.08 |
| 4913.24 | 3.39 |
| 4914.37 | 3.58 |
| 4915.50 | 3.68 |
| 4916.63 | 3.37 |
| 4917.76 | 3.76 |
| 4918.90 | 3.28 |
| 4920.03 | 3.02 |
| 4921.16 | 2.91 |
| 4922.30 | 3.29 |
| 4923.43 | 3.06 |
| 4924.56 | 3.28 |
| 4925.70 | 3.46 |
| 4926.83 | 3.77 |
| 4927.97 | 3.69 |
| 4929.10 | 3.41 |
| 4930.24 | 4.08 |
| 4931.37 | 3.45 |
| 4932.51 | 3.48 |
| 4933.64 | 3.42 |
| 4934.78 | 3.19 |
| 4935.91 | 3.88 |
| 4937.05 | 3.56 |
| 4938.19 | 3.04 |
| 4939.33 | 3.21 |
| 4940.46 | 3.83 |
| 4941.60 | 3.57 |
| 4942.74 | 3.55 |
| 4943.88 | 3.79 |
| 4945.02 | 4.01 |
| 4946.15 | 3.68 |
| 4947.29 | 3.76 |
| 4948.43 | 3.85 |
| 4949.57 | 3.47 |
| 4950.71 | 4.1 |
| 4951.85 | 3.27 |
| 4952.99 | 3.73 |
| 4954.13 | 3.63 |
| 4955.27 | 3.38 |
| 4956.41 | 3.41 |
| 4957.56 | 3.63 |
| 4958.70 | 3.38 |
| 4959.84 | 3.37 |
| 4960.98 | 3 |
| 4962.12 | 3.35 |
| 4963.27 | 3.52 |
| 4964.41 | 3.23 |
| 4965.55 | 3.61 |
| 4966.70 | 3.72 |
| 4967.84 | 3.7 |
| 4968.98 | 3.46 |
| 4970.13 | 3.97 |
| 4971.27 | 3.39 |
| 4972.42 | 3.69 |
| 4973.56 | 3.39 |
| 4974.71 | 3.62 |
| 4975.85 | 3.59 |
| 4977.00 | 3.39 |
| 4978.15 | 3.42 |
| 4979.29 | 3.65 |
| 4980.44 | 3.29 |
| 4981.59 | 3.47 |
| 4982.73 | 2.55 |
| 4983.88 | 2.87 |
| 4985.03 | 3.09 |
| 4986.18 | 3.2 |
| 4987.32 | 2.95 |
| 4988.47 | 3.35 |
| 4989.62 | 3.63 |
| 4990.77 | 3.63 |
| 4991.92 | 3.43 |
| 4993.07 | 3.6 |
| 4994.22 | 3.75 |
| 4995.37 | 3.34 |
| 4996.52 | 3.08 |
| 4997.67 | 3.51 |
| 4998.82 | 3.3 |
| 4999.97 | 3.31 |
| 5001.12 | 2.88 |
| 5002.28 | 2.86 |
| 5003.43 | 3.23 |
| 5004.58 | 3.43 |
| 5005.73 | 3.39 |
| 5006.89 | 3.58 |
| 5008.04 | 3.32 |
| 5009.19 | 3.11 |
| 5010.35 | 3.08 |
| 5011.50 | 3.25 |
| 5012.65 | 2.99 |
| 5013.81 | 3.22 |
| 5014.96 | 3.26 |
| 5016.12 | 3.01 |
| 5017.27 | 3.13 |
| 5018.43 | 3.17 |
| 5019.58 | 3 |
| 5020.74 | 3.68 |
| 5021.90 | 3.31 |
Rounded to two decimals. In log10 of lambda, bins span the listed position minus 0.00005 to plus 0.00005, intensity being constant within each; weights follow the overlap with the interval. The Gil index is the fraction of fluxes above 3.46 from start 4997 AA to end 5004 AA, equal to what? 0.17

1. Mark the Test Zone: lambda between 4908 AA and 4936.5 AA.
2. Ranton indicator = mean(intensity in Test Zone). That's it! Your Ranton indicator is 3.46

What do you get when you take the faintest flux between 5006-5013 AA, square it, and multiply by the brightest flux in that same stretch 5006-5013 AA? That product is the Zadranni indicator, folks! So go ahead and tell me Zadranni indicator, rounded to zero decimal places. 32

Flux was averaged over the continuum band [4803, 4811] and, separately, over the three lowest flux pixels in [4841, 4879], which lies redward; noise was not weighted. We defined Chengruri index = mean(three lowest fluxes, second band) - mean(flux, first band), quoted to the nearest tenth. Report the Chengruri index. -0.8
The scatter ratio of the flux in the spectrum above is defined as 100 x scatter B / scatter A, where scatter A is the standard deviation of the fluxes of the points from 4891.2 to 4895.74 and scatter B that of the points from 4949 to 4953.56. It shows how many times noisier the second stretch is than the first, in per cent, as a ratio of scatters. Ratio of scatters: 292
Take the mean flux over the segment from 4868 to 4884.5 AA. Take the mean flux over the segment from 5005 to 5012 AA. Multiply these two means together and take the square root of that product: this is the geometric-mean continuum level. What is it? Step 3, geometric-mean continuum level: 3.24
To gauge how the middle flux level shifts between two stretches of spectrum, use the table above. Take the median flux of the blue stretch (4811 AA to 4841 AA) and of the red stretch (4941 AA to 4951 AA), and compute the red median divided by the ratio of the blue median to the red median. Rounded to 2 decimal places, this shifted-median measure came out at 3.99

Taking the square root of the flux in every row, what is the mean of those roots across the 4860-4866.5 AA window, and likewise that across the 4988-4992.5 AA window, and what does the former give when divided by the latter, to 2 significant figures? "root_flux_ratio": 0.95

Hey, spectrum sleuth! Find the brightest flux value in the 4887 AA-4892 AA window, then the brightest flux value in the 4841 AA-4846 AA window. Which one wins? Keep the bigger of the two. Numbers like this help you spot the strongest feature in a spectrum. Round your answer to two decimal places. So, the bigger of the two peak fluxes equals 3.66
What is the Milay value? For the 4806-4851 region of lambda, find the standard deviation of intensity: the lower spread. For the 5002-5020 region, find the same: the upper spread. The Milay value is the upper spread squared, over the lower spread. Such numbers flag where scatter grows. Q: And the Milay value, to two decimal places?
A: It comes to 0.13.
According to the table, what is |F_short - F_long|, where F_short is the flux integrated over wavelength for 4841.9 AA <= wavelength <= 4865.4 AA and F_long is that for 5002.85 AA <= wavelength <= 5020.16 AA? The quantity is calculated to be 23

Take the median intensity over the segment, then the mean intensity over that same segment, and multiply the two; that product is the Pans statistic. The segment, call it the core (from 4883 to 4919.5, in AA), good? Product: 12.7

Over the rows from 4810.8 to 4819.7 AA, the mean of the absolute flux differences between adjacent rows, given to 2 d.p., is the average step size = 0.37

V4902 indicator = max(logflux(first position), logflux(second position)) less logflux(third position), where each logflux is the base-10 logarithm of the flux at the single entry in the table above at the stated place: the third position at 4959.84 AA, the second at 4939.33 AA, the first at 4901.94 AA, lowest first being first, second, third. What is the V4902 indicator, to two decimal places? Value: 0.03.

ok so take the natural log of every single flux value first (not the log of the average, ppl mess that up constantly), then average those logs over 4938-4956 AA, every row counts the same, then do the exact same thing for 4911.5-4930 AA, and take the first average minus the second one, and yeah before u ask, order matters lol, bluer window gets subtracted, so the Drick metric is 0.069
